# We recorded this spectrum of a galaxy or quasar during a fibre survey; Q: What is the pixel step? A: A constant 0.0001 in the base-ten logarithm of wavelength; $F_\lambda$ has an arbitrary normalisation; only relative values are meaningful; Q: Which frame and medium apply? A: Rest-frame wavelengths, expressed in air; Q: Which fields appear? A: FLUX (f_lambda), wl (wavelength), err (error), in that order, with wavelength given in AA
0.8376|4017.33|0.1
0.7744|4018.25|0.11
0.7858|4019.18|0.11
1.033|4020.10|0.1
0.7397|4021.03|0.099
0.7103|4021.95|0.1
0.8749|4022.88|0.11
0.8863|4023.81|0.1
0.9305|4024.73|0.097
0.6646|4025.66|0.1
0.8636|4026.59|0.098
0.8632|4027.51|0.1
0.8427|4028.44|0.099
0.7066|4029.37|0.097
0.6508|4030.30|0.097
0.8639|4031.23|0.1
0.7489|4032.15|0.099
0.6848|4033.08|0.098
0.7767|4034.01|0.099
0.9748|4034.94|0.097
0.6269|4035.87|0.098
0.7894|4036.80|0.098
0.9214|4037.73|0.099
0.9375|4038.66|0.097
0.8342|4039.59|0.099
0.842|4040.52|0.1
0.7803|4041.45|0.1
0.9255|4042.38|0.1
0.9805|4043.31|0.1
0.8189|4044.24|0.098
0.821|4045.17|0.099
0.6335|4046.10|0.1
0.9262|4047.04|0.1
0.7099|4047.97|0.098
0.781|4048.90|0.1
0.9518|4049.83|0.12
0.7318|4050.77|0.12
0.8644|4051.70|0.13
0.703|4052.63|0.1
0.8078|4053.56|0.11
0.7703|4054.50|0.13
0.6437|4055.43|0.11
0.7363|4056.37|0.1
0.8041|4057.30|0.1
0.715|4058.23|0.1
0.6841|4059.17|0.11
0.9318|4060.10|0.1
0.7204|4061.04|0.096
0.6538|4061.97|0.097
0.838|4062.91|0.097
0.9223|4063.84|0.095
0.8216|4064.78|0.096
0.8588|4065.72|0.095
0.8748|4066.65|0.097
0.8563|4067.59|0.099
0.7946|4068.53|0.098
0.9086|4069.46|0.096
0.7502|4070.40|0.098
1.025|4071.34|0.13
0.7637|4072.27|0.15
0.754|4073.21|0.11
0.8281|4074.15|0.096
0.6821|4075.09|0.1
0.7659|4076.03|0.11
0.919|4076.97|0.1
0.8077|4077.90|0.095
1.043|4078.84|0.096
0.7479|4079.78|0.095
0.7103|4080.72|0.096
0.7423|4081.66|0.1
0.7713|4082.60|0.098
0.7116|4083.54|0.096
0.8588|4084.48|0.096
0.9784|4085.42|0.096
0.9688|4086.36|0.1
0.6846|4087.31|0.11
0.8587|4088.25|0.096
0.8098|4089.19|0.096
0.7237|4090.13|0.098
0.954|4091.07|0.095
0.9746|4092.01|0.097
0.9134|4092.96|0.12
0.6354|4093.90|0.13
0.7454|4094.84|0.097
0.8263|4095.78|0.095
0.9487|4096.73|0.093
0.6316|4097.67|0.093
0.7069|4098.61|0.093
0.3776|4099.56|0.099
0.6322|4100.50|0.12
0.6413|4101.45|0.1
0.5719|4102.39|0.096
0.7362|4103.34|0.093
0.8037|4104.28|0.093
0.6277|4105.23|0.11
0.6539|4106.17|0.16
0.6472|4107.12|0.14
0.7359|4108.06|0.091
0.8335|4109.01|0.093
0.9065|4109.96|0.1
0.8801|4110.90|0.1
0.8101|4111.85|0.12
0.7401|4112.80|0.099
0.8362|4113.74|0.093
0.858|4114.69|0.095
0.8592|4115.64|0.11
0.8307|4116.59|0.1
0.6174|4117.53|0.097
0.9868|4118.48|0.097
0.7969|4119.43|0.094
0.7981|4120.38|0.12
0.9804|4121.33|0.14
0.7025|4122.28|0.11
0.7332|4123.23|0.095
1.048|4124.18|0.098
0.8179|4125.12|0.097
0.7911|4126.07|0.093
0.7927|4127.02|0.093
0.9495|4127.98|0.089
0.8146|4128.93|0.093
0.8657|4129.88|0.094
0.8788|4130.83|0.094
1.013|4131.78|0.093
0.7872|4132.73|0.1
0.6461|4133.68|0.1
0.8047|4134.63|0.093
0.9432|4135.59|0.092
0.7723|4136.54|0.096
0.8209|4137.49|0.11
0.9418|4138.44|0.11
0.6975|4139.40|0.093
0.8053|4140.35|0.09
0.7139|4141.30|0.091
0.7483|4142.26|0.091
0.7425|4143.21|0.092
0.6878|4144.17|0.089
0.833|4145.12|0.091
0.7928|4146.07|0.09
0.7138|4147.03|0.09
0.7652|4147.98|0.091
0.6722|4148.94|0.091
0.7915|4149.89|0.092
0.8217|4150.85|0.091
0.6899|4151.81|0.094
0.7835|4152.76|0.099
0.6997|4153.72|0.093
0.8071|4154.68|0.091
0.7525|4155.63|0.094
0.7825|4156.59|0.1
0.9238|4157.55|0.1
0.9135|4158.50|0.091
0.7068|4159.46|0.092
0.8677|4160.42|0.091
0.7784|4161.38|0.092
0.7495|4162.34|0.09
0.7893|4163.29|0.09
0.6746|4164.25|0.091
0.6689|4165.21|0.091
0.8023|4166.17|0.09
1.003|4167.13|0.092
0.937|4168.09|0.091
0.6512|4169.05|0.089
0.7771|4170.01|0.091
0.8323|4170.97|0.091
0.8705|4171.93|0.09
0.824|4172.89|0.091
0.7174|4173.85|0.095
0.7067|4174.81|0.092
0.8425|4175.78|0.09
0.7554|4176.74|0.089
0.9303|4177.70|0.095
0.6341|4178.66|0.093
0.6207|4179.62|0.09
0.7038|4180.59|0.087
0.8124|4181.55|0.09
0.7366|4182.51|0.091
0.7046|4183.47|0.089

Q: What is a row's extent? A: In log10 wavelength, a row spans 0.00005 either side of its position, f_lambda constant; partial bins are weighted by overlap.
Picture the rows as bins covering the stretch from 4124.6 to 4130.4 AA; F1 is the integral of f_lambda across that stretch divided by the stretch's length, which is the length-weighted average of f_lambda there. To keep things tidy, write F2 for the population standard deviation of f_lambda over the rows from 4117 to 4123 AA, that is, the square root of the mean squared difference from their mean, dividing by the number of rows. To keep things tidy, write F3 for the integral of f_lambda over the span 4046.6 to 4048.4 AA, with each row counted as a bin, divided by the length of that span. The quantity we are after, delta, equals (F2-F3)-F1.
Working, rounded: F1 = 0.84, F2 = 0.135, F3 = 0.82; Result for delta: -1.53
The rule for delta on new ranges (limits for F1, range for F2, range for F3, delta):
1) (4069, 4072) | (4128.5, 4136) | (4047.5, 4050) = -1.58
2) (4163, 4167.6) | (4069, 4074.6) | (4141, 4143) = -1.42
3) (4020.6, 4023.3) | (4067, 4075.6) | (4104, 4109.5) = -1.39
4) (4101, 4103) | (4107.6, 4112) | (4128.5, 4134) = -1.40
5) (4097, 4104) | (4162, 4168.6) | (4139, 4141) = -1.27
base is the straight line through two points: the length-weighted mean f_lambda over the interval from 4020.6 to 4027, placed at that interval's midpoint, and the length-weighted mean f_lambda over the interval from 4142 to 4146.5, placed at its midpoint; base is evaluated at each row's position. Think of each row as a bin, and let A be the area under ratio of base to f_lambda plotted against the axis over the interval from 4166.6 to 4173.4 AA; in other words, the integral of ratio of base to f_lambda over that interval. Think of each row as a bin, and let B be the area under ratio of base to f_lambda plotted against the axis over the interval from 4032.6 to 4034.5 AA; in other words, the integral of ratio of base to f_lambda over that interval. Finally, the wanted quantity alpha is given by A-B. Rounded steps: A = 6.2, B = 2.1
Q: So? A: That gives 4.1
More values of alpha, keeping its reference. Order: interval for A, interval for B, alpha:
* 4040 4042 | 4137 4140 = -0.9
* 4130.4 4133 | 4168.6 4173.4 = -2.4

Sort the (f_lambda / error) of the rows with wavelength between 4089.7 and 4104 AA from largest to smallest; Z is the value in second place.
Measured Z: 10.0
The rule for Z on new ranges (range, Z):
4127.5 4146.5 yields 10.7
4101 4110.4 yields 9.0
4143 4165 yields 9.5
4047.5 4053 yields 7.8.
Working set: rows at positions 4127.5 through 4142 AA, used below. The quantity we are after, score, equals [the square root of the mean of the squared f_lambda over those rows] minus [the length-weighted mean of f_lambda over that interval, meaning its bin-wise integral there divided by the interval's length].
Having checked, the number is 0.007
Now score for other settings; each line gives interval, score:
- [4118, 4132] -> 0.009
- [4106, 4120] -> 0.003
